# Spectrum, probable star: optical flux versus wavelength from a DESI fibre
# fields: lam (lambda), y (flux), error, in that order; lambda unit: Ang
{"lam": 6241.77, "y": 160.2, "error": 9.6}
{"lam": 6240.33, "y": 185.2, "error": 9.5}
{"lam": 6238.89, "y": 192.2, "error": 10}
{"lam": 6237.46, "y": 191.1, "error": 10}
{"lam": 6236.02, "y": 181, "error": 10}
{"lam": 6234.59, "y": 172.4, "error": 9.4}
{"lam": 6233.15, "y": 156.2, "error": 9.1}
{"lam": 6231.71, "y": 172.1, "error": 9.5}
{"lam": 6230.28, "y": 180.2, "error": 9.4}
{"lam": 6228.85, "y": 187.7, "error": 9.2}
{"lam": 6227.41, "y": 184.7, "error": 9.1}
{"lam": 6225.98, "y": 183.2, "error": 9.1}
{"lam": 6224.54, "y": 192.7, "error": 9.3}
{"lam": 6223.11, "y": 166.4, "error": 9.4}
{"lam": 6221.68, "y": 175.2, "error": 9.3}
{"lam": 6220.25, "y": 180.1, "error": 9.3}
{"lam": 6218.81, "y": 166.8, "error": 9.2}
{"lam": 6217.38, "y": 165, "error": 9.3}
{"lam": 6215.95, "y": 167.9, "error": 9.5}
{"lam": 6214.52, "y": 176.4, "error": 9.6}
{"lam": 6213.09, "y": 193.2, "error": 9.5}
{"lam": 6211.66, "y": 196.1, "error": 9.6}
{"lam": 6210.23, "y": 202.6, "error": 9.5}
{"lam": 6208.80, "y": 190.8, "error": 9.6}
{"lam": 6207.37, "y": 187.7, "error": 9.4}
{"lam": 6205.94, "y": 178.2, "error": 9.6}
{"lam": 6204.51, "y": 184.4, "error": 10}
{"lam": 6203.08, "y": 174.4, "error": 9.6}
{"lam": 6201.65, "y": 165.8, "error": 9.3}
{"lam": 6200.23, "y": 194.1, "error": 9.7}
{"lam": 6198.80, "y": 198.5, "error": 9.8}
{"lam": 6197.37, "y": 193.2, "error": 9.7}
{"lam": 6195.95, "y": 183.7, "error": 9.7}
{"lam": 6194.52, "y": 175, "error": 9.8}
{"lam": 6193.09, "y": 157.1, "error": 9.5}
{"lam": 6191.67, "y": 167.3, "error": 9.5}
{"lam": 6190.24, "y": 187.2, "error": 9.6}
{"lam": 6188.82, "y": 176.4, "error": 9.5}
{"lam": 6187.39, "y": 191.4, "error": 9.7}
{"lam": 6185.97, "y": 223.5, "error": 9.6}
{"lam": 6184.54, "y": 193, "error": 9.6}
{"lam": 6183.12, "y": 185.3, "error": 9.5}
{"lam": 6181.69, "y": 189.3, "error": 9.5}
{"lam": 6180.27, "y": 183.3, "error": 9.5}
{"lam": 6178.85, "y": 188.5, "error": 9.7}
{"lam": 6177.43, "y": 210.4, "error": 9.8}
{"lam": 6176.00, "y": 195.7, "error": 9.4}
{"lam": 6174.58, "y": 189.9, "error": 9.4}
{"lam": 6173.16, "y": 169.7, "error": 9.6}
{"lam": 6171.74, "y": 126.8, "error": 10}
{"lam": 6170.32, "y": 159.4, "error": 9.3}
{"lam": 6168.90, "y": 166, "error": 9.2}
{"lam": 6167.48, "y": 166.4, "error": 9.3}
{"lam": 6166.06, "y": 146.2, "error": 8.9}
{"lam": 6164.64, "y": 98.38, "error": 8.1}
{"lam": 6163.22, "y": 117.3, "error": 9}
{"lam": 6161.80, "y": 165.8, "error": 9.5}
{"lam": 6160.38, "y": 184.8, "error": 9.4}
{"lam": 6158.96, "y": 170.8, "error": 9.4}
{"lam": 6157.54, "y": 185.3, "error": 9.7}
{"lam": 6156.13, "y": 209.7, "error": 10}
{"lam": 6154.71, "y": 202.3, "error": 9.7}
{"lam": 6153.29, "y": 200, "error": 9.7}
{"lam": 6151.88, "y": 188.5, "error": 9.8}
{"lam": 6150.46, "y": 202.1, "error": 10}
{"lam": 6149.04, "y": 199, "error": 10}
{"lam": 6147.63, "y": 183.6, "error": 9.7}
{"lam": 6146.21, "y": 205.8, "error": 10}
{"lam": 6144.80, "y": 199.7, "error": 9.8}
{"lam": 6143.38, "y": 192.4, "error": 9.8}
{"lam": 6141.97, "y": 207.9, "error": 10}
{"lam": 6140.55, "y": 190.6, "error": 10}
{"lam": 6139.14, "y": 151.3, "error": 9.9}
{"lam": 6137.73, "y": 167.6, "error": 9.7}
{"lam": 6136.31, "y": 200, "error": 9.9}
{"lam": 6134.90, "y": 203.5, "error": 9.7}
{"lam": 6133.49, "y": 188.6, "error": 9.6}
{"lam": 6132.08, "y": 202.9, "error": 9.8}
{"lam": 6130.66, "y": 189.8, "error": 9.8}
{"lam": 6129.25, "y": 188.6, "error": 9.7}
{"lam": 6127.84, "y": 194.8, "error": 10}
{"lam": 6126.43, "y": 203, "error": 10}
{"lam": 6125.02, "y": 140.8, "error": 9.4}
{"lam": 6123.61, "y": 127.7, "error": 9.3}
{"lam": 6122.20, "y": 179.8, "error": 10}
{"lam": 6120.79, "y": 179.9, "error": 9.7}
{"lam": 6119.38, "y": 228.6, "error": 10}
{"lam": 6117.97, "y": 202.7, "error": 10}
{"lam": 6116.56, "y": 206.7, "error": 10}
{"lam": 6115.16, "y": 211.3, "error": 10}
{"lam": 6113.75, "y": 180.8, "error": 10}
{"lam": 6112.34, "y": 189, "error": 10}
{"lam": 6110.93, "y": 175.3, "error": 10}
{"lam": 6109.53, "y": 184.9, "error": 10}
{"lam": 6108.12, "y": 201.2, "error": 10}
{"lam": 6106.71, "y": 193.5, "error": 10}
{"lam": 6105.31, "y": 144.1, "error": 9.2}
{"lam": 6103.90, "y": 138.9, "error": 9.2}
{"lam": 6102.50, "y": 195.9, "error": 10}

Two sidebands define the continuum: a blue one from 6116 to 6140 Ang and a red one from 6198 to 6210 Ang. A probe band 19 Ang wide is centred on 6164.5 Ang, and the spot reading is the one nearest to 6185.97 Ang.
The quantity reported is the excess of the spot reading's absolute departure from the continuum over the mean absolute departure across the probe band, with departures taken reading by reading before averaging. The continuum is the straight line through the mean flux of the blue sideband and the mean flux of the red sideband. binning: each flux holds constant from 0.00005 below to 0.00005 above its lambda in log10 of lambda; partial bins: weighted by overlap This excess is 9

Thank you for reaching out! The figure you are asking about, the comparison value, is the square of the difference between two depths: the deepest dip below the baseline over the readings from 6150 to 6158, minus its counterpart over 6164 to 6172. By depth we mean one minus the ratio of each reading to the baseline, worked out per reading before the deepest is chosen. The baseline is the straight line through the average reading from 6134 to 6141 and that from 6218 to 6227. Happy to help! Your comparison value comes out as 0.23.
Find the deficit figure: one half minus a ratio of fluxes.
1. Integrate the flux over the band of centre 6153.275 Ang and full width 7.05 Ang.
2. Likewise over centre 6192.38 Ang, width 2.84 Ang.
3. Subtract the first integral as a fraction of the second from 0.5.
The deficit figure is -2.6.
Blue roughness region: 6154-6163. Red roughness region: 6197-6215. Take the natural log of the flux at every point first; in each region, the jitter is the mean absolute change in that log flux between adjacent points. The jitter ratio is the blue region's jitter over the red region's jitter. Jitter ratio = 1.7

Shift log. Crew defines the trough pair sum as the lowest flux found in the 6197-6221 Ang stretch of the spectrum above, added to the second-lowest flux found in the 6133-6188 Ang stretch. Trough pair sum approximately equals 282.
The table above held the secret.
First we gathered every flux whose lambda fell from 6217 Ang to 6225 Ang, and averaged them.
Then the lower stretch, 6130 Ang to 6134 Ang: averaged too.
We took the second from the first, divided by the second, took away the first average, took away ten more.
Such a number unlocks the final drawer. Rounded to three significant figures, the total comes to -184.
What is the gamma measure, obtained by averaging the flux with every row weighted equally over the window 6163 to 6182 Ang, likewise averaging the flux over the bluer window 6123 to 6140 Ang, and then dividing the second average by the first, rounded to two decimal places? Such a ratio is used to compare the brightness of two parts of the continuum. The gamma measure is 1.09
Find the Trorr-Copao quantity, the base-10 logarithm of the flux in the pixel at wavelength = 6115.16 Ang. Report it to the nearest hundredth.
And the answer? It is 2.32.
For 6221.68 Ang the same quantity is 2.24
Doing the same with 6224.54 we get 2.28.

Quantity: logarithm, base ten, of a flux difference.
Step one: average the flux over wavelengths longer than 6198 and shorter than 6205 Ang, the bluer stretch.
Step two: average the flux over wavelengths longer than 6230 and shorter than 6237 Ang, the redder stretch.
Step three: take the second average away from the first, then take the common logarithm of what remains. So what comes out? 1.04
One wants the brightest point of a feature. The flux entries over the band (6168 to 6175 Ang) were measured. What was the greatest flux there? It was 189.9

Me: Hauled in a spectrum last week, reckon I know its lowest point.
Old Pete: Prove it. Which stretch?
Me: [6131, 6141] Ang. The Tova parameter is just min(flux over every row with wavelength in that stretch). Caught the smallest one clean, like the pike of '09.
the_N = 151.3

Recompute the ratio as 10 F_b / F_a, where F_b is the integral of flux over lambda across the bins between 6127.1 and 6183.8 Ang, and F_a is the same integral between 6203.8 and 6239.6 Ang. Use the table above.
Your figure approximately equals 16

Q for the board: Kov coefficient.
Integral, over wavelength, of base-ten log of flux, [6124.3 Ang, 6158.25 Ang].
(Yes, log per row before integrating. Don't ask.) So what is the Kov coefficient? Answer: 77.4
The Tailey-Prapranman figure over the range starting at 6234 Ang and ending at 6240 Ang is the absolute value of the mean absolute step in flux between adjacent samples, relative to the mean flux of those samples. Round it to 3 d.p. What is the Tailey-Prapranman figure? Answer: 0.036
